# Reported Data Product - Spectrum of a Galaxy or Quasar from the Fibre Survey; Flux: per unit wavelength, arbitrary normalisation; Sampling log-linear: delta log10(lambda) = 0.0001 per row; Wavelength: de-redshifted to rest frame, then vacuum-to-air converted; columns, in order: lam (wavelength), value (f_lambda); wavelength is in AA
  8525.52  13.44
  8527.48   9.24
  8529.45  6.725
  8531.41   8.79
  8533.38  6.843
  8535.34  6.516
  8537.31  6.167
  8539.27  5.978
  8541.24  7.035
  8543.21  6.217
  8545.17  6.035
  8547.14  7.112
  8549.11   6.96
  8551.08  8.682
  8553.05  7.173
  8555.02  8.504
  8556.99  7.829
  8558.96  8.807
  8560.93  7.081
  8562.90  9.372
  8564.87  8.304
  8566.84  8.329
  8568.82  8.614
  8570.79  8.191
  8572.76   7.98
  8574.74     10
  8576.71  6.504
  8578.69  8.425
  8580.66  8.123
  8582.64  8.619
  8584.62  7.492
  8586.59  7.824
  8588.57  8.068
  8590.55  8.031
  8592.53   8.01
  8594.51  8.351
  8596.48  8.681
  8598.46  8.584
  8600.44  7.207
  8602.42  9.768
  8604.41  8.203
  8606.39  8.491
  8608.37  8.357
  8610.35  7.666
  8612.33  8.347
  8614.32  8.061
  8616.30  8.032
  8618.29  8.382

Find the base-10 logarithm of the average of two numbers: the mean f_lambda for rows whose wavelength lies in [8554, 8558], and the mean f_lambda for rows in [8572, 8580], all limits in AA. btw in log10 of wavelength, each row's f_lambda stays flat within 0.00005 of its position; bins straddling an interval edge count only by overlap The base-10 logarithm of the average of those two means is 0.914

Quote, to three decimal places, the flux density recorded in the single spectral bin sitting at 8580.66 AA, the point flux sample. 8.123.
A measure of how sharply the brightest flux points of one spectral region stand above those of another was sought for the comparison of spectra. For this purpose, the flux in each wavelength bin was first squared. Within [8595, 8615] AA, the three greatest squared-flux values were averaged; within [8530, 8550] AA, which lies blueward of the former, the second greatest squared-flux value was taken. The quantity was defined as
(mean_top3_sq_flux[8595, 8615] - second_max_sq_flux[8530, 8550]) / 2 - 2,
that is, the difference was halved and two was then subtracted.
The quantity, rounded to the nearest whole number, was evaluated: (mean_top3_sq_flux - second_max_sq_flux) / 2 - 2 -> 13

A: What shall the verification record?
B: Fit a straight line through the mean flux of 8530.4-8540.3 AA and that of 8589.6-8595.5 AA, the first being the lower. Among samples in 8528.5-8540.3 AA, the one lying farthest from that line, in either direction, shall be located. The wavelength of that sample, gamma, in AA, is 8531.41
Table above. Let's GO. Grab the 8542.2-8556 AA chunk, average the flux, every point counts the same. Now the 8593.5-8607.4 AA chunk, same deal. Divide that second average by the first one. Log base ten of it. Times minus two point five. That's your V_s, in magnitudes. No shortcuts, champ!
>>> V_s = -0.17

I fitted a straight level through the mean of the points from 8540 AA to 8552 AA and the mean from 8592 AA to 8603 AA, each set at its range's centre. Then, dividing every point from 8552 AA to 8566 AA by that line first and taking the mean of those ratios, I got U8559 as 1.11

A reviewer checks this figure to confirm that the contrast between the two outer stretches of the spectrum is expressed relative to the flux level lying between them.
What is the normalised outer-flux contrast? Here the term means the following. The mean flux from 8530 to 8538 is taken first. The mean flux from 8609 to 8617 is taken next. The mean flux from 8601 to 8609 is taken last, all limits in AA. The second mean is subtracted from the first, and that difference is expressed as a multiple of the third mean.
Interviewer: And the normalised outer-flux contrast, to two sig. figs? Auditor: -0.11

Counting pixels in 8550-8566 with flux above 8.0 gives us 5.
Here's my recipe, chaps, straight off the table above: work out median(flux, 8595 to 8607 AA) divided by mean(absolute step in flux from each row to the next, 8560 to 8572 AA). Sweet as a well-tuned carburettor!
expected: 10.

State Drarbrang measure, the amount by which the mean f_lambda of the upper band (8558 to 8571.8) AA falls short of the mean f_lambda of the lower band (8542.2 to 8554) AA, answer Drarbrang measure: -1.4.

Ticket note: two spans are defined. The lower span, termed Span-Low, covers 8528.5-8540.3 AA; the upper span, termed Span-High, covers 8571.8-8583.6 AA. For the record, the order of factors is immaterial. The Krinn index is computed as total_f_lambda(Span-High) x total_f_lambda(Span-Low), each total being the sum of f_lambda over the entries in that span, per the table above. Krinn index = 2037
